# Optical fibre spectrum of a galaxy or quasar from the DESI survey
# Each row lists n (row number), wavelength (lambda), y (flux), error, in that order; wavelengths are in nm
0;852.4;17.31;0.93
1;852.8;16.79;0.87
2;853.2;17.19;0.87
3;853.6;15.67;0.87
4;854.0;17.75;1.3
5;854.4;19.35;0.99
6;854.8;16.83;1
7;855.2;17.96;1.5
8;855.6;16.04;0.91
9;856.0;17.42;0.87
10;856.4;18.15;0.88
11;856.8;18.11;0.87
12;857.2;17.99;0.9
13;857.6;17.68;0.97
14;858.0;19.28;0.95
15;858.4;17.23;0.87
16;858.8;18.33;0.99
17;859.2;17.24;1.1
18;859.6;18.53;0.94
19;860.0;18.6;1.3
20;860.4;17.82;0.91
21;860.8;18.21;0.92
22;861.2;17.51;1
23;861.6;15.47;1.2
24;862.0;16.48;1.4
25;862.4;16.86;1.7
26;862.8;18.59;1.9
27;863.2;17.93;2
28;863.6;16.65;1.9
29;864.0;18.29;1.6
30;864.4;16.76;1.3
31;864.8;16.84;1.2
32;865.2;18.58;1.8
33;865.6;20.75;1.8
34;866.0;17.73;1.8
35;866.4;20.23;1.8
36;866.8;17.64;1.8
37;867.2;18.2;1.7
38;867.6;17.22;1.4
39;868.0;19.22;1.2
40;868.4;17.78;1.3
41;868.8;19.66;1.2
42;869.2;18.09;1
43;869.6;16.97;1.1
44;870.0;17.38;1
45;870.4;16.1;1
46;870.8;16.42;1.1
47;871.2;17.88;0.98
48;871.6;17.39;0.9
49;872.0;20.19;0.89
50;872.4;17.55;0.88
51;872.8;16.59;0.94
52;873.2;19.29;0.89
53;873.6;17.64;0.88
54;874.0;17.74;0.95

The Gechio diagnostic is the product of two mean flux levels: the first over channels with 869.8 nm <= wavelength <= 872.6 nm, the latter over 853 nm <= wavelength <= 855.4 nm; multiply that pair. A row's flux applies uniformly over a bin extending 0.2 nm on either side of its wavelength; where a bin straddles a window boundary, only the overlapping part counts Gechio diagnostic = 307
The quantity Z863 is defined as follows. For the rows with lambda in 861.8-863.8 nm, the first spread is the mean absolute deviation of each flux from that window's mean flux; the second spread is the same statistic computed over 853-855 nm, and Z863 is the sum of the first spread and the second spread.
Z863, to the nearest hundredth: 1.72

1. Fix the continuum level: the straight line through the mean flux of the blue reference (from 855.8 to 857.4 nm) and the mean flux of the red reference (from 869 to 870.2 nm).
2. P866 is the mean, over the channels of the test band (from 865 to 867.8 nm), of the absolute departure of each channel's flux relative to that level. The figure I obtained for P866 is 1.1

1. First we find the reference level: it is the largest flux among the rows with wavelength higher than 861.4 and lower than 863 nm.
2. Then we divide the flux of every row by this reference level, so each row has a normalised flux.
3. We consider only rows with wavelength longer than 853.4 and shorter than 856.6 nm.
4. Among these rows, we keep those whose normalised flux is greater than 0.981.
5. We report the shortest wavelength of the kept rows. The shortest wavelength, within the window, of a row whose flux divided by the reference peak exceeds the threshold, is 854.4 nm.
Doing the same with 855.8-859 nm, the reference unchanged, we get 858.0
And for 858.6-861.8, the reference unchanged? 858.8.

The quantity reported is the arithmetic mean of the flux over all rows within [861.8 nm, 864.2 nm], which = 17.5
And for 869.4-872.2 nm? 17.5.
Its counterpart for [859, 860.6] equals 18.0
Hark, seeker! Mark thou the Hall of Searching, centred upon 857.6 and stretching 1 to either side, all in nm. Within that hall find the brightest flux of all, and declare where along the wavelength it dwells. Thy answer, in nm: 858.0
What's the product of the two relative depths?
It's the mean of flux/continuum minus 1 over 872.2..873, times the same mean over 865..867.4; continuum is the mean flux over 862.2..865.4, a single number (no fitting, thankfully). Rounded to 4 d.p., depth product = -0.0021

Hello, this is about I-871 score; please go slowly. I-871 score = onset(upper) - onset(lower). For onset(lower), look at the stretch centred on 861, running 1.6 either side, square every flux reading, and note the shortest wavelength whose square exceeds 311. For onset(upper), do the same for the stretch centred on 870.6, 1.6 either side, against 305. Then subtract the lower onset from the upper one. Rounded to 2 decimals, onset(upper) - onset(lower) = 9.60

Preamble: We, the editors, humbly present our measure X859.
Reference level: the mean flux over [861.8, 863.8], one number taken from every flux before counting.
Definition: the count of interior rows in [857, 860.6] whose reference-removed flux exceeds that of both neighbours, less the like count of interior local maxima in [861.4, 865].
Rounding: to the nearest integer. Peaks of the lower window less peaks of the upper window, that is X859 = 1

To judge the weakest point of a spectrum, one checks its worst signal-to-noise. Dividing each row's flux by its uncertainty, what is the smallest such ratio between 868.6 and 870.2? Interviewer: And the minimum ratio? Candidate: 15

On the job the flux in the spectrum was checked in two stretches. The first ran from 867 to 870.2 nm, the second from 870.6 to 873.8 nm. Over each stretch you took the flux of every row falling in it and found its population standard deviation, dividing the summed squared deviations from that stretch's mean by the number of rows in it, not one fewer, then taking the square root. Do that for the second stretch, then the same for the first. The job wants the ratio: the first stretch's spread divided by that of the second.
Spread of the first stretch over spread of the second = 0.74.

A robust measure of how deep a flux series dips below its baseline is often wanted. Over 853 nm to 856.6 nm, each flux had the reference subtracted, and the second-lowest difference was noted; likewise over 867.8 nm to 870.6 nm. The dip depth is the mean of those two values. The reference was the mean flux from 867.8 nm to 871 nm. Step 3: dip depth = -1.2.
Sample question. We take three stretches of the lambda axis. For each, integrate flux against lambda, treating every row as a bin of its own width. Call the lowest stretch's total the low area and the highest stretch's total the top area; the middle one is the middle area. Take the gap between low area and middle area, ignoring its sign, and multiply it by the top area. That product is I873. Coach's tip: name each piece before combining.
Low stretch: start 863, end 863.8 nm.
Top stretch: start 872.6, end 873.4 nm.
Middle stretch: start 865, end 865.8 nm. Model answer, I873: 27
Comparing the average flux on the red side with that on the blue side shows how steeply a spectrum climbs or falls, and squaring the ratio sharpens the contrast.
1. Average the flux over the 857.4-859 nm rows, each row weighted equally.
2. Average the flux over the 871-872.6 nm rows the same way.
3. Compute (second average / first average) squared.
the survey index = 1.01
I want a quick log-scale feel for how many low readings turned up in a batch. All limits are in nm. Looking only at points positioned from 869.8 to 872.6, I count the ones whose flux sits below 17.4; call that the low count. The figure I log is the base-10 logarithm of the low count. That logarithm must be 0.60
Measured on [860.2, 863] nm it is 0.48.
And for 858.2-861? 0.30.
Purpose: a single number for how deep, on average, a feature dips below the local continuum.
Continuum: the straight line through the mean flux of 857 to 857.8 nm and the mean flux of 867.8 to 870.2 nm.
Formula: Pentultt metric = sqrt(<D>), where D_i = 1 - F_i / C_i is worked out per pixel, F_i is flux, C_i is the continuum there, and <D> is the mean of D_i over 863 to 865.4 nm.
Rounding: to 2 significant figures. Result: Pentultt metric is 0.17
